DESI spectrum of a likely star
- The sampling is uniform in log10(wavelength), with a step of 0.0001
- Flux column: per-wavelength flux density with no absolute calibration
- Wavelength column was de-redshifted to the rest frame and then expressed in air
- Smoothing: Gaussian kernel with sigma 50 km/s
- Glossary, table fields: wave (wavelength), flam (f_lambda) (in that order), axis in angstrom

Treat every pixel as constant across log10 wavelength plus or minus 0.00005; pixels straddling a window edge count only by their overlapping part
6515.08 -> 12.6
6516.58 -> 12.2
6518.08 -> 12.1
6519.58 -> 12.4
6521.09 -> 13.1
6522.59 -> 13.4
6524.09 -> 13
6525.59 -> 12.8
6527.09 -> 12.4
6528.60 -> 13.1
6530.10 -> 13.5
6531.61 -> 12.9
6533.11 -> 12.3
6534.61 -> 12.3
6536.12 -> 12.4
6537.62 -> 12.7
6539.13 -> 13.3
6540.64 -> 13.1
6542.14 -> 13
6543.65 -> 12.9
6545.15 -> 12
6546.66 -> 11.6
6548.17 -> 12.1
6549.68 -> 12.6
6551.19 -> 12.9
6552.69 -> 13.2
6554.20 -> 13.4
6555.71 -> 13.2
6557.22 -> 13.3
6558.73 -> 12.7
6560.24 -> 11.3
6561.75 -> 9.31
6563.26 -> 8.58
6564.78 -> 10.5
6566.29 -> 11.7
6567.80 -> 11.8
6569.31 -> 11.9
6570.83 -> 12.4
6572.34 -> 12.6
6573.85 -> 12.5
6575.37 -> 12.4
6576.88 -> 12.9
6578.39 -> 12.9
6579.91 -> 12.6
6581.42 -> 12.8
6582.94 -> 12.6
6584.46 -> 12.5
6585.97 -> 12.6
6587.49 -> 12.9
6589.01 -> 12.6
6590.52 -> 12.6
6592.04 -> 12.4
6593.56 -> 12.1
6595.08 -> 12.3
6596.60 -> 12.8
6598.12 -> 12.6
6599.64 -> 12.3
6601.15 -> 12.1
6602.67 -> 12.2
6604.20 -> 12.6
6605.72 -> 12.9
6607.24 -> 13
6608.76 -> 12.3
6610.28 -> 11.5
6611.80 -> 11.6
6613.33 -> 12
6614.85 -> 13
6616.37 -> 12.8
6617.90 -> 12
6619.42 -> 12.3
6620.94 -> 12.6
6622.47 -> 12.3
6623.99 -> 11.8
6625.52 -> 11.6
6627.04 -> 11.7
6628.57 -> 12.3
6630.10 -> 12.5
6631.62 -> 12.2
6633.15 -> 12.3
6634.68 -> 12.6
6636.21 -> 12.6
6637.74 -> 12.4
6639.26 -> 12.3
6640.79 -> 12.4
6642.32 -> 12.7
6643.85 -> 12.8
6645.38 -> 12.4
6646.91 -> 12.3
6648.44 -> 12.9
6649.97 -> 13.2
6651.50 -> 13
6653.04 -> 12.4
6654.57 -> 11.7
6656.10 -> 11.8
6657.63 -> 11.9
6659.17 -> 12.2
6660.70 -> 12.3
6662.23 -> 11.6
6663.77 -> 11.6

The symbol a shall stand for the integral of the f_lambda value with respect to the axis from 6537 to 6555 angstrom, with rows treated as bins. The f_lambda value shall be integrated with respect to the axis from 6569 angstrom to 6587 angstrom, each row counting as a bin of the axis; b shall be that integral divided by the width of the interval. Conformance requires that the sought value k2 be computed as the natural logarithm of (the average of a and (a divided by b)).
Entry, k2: 4.82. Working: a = 229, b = 12.6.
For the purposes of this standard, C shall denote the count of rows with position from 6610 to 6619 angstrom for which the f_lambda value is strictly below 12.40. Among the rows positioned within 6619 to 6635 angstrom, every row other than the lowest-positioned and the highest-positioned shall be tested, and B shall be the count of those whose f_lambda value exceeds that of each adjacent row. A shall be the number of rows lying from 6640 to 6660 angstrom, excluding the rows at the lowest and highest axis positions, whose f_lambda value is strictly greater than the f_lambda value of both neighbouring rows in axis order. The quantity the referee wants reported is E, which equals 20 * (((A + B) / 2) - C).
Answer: -40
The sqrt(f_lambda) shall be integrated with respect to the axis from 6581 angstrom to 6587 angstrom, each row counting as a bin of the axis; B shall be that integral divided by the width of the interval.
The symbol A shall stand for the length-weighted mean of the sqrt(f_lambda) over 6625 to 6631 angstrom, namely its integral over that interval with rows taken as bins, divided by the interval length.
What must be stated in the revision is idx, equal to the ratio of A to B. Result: 0.978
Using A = 3.47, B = 3.55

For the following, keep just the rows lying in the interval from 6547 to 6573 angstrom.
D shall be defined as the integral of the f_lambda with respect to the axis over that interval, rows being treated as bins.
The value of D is 311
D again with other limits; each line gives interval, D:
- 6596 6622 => 322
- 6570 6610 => 502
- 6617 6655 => 470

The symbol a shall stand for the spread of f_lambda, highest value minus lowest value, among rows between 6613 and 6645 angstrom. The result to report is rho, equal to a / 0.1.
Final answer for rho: 14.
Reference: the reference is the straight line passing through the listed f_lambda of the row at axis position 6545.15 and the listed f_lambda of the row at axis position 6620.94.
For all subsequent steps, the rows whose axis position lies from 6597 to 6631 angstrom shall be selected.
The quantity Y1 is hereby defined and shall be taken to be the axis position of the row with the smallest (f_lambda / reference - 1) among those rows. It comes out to 6625.52 angstrom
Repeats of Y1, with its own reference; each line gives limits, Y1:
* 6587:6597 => 6593.56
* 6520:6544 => 6534.61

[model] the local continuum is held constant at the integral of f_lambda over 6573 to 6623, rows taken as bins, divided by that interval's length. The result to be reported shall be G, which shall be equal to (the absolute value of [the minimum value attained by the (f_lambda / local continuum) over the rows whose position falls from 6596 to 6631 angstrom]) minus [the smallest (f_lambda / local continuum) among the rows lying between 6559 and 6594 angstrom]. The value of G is 0.23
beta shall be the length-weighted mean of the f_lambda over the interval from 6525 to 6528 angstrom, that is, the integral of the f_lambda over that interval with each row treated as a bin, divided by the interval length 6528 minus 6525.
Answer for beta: 12.6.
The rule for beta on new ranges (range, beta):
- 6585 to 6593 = 12.6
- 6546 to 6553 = 12.5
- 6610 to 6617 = 12.2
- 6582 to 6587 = 12.6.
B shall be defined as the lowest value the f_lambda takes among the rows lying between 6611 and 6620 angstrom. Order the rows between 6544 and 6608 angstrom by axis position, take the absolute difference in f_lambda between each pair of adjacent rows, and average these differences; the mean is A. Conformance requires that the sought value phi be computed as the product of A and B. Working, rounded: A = 0.40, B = 11.6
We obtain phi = 4.6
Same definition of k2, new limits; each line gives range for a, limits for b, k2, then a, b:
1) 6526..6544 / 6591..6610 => 4.83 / 231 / 12.4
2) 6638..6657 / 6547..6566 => 4.86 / 237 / 11.9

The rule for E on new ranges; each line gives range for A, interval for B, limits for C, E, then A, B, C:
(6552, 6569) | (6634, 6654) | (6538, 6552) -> -20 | 2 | 2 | 3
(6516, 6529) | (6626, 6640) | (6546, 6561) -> -40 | 1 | 1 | 3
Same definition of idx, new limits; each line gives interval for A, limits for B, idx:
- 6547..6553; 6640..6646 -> 1.001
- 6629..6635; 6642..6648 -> 0.992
